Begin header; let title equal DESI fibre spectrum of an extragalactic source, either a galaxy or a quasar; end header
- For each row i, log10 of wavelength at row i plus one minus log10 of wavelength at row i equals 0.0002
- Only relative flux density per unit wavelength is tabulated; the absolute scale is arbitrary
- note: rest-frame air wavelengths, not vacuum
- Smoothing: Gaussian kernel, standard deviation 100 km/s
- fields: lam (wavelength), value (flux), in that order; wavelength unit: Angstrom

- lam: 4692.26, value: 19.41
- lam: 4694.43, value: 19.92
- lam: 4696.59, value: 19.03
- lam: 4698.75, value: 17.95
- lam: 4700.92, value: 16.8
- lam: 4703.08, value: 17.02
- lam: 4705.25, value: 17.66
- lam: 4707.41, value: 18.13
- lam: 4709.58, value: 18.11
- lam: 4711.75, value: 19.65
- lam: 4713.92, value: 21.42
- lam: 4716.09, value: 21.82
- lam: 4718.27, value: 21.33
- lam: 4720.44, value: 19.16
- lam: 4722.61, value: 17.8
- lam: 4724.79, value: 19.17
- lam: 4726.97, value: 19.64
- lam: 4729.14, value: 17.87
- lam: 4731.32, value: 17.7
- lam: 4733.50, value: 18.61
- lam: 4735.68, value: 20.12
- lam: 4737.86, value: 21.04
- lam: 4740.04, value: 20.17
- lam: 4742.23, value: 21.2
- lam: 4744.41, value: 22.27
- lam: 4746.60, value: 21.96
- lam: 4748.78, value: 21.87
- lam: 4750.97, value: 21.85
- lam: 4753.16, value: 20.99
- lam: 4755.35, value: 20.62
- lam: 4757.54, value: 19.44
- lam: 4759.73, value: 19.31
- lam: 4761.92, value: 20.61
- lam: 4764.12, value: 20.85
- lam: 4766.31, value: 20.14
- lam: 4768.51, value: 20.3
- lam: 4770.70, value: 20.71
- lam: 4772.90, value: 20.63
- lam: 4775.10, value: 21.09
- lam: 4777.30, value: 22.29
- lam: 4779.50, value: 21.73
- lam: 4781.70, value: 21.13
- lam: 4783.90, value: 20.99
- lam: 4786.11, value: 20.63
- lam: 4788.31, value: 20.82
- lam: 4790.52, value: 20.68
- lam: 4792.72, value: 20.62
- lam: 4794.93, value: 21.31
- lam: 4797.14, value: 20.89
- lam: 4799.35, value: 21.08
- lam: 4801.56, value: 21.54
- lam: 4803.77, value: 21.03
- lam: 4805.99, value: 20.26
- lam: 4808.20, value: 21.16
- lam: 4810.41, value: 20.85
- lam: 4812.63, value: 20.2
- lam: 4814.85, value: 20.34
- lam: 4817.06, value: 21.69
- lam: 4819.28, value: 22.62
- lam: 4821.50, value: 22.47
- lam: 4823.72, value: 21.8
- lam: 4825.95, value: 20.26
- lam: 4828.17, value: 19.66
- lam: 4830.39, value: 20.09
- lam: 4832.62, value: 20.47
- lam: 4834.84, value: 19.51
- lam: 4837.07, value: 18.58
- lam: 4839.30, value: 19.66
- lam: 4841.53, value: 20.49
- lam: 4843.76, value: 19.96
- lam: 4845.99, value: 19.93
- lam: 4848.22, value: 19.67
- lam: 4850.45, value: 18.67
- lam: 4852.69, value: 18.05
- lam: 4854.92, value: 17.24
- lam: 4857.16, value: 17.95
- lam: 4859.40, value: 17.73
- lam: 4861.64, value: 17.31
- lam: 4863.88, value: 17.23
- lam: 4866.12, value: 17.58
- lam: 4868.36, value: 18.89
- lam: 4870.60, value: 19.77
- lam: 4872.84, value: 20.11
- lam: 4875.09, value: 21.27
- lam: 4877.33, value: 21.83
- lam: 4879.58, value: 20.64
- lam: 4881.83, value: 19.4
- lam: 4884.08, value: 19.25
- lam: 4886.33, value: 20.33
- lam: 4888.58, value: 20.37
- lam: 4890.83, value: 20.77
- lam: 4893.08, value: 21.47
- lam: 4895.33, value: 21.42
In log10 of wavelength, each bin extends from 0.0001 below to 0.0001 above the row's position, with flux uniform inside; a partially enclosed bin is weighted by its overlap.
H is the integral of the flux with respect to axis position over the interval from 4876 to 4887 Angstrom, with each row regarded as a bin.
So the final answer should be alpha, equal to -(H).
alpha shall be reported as -223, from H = 223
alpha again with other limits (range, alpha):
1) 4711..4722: -226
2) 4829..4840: -216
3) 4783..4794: -228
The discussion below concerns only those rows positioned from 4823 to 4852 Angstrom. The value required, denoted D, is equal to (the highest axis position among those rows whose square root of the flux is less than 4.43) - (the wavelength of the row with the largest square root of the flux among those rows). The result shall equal 26.7 Angstrom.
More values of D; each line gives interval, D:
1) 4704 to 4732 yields 15.2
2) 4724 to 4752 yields -10.9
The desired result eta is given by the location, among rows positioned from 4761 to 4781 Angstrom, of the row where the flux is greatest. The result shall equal 4777.30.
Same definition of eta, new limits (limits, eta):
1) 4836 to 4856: 4841.53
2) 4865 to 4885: 4877.33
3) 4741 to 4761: 4744.41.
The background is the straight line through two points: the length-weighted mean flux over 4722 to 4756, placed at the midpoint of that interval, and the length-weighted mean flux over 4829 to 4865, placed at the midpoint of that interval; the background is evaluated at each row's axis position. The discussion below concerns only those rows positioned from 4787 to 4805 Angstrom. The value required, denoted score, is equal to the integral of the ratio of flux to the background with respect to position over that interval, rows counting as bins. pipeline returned 19.3 Angstrom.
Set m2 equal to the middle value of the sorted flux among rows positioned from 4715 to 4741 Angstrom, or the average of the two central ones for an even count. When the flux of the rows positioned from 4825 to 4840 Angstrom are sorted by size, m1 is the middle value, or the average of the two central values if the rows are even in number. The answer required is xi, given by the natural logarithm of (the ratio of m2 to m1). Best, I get -0.01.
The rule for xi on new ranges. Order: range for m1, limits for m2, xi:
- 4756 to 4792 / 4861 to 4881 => -0.05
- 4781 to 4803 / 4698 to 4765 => -0.06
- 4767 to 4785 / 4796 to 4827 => 0.00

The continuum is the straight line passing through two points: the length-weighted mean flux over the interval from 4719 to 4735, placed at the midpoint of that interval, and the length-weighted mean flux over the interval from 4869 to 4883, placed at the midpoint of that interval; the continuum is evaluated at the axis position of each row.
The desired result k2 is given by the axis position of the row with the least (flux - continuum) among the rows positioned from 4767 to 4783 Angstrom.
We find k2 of 4768.51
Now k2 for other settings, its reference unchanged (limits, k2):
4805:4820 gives 4812.63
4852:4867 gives 4863.88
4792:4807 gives 4805.99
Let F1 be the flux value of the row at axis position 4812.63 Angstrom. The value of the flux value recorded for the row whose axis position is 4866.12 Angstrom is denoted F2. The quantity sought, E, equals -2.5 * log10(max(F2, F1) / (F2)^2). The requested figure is 2.96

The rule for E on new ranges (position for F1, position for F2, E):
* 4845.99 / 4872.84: 3.26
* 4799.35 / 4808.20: 3.31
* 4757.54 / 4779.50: 3.34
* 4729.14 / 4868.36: 3.19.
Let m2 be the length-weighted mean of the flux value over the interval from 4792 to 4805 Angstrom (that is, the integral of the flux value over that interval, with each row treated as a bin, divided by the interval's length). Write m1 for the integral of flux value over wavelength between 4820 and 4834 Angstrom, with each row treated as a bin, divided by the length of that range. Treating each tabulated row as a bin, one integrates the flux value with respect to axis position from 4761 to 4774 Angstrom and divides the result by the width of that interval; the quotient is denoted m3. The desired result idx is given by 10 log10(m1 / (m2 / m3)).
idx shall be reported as 13.1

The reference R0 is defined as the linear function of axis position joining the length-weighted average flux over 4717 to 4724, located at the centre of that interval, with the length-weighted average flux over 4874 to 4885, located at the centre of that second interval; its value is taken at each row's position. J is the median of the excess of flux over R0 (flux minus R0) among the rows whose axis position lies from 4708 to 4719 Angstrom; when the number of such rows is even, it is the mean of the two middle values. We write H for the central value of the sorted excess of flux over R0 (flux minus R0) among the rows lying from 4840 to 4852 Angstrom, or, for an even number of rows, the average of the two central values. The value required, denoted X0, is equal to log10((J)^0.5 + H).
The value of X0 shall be 0.0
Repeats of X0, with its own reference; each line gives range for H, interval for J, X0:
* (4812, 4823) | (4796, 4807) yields 0.4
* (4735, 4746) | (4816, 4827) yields 0.4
